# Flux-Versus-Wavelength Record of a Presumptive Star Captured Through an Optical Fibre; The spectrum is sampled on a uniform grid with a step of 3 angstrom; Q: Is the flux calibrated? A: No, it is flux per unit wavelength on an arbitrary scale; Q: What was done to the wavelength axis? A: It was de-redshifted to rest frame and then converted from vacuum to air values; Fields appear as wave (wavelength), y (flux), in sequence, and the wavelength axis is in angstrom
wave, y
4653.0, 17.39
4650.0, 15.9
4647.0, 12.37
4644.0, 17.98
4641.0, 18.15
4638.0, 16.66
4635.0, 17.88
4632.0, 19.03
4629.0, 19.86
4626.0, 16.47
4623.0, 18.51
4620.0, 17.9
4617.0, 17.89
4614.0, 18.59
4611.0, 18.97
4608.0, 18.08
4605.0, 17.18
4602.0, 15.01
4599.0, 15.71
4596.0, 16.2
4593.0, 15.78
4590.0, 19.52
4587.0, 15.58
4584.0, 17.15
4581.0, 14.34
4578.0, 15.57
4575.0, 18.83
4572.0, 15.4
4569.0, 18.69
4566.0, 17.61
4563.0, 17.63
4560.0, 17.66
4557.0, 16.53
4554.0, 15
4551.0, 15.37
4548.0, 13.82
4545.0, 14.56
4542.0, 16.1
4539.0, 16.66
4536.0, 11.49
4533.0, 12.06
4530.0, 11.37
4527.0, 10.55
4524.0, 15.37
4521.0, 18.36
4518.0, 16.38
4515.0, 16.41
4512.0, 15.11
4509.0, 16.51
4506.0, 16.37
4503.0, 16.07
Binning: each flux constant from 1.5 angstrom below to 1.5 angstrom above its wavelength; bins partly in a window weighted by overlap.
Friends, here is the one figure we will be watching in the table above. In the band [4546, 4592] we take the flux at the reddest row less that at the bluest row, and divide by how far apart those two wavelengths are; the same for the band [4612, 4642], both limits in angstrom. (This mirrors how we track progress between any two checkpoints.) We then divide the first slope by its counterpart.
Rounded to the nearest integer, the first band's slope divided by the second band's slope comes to -8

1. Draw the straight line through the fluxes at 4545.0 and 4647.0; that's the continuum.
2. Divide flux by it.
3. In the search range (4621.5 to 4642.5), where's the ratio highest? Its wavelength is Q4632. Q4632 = 4629.0 angstrom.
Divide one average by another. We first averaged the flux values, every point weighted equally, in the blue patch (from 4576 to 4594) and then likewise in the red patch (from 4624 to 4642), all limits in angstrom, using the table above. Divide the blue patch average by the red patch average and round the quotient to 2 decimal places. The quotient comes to 0.91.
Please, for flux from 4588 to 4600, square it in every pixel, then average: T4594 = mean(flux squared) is 285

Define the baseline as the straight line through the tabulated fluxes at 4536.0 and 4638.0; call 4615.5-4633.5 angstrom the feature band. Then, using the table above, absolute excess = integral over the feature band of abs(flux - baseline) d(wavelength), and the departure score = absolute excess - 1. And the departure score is 40.4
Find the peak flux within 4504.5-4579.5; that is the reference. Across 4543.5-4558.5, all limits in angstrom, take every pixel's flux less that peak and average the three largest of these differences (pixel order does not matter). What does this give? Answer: -3.2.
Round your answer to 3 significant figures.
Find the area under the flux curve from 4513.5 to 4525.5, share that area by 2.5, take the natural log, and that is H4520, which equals 4.38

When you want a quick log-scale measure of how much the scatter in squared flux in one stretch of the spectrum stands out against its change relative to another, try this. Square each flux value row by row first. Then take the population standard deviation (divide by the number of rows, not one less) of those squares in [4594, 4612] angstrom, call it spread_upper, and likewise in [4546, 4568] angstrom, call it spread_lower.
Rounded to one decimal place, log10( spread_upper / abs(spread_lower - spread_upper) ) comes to 1.5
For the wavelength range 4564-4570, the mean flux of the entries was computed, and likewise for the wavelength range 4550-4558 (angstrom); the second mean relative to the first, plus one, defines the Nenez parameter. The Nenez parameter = 1.86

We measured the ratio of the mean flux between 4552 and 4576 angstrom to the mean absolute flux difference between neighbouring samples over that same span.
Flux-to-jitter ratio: 11.4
